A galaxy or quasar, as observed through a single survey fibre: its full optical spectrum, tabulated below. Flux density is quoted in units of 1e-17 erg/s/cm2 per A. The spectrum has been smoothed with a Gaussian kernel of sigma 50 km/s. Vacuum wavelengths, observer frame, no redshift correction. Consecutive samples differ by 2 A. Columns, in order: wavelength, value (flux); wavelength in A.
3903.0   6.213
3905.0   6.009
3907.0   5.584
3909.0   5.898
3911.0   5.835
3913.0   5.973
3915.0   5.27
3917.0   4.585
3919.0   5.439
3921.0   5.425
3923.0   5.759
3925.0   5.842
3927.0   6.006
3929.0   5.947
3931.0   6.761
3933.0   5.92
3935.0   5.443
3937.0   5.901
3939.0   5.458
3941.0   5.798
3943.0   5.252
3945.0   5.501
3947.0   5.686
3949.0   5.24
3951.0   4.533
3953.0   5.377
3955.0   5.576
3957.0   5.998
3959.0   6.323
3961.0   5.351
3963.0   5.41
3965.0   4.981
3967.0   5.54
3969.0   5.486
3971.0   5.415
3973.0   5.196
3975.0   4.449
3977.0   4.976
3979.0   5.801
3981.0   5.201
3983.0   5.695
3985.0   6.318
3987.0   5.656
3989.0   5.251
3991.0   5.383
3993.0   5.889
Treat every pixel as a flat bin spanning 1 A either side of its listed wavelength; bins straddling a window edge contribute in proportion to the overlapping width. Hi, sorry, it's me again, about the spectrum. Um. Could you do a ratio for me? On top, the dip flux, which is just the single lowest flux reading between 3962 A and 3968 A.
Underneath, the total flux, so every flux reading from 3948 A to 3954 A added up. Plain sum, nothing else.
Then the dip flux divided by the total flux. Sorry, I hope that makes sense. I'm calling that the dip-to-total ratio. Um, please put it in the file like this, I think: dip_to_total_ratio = 0.329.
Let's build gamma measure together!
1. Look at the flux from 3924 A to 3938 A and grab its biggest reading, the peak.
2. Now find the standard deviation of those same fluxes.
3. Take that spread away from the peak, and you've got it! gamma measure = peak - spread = 6.4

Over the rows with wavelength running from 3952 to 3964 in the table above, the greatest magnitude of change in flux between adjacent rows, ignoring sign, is 0.97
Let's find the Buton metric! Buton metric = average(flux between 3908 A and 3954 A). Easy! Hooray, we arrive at 5.60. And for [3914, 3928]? 5.48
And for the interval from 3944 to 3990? 5.43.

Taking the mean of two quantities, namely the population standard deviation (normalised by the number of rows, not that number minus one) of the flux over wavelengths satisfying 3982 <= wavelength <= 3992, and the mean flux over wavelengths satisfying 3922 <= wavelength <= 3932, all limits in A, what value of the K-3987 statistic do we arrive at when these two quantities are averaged 3.22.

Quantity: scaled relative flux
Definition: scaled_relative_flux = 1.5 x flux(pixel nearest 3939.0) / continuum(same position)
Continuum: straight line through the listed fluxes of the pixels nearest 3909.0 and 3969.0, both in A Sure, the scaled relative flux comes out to 1.44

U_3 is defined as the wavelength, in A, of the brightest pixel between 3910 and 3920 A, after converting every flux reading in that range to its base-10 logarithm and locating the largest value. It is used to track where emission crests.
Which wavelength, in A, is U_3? 3913.0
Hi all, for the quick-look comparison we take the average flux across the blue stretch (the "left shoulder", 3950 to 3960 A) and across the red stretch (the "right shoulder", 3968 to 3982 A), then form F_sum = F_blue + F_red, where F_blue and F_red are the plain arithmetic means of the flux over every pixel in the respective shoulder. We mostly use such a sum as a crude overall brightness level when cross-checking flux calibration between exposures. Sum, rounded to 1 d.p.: 10.8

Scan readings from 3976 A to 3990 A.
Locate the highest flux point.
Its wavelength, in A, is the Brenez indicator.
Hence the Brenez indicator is 3985.0 A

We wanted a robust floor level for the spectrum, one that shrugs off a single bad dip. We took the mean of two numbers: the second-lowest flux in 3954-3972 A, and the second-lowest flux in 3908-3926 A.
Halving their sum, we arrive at 5.31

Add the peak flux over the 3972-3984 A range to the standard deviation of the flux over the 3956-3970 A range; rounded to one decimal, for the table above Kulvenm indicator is 6.2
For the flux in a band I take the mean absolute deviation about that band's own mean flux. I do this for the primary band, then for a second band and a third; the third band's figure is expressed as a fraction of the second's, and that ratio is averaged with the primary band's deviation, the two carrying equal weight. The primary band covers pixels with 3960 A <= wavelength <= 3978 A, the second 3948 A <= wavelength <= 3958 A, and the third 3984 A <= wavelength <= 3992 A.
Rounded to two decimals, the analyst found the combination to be 0.59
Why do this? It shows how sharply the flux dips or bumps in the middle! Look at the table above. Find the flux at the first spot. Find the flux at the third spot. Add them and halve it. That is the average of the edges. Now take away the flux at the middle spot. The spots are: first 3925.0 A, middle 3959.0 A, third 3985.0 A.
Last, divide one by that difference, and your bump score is -4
